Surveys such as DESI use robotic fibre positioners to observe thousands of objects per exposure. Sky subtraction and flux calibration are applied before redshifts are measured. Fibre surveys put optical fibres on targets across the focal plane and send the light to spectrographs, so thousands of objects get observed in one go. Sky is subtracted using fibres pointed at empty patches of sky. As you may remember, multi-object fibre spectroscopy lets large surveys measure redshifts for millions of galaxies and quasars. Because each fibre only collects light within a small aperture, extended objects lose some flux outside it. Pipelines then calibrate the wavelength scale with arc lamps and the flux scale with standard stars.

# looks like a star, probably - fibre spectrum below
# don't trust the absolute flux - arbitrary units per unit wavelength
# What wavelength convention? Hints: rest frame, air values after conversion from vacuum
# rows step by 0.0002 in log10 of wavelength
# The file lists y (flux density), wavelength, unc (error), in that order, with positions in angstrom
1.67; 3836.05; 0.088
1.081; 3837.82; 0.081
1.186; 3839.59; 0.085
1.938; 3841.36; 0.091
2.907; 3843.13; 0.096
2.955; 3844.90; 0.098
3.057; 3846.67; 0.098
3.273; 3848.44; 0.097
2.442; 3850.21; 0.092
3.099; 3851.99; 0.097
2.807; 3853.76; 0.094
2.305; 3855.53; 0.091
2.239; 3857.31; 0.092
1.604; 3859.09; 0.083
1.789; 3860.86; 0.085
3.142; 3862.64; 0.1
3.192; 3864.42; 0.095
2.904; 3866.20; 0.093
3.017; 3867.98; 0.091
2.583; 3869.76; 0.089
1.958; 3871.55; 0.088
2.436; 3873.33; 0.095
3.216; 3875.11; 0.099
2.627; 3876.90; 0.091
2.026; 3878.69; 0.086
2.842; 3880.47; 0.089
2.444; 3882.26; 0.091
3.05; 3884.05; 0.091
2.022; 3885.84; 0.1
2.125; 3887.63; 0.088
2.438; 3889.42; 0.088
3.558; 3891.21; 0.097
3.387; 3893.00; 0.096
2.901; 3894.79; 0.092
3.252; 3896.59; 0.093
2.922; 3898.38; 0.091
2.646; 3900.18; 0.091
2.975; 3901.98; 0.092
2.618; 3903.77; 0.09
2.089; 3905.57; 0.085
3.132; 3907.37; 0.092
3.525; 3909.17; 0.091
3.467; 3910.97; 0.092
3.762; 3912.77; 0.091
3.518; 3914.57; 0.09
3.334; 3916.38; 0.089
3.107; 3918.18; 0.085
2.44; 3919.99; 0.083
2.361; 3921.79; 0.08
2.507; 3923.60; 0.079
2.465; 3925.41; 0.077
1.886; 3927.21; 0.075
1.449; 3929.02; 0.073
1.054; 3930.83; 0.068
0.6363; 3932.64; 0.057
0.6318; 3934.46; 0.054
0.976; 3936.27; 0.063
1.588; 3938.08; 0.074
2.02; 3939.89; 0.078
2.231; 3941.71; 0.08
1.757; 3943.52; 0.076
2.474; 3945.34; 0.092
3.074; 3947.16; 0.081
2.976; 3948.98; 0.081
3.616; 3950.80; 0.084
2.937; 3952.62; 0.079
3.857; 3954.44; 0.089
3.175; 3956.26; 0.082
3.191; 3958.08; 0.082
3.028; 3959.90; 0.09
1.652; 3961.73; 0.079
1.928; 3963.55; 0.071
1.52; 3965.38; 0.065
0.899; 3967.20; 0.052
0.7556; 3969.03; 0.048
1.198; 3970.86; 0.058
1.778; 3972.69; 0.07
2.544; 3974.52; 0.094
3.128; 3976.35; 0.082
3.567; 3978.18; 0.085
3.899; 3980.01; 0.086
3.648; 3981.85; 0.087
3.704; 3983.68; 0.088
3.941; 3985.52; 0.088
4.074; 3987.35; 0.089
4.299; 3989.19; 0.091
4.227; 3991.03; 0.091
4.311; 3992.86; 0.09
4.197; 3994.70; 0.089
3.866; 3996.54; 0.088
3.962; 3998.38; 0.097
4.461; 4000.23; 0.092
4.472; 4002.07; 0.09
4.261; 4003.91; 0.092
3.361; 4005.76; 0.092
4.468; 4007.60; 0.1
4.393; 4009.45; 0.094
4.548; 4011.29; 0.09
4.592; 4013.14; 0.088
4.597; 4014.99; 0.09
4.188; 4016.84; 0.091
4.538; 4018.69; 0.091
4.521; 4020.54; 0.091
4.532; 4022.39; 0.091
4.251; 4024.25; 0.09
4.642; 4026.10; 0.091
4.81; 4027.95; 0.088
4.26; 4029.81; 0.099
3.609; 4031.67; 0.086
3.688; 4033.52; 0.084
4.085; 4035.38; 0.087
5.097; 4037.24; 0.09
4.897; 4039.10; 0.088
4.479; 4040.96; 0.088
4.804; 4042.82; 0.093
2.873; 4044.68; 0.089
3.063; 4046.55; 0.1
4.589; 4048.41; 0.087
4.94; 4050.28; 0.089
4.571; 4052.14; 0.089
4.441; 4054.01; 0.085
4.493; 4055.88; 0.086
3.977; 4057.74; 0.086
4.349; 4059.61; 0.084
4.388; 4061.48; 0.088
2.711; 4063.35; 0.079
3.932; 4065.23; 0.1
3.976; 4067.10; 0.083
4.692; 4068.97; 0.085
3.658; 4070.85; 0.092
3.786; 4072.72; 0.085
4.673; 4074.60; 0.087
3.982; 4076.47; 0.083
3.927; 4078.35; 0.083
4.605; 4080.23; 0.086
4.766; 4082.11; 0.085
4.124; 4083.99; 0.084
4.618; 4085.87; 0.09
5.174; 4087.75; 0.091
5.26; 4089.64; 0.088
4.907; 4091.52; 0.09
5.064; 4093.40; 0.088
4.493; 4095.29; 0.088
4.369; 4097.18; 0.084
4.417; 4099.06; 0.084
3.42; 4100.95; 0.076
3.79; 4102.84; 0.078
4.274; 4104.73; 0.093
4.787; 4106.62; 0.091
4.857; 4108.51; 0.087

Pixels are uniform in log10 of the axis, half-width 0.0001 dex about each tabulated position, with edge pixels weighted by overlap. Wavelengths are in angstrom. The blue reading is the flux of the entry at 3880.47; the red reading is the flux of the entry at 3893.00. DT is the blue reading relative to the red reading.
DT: 0.84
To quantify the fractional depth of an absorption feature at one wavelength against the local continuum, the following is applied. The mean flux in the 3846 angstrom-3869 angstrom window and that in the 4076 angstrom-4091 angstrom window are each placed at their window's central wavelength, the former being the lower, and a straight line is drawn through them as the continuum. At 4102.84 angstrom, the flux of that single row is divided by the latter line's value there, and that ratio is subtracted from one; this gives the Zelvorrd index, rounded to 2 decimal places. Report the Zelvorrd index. 0.20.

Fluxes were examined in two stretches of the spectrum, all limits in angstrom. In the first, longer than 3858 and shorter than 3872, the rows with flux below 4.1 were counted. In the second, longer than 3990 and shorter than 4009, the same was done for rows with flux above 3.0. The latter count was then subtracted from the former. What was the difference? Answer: -2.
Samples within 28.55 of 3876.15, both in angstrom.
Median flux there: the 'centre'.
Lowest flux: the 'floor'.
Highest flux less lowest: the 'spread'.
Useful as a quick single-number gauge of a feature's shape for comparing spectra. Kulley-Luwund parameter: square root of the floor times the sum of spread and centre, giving 2.7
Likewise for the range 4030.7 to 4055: 4.4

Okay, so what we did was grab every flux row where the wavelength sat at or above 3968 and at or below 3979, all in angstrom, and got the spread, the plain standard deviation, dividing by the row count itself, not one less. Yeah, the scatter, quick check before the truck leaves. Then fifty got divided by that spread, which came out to 50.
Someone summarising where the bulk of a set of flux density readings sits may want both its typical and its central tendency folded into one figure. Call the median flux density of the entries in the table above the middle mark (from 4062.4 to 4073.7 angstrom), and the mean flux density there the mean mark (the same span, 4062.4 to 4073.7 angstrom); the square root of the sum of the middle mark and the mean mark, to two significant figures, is 2.8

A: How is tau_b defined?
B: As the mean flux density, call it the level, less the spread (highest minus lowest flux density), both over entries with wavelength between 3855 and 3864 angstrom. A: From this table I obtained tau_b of 0.7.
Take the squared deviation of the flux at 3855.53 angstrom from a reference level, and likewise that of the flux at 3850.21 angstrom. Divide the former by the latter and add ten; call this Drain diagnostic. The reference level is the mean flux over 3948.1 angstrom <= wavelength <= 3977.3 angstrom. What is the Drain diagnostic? 12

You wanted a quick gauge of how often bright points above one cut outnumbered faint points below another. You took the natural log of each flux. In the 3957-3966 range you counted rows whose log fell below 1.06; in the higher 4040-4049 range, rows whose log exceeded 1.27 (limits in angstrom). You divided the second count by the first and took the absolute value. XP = 1.0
